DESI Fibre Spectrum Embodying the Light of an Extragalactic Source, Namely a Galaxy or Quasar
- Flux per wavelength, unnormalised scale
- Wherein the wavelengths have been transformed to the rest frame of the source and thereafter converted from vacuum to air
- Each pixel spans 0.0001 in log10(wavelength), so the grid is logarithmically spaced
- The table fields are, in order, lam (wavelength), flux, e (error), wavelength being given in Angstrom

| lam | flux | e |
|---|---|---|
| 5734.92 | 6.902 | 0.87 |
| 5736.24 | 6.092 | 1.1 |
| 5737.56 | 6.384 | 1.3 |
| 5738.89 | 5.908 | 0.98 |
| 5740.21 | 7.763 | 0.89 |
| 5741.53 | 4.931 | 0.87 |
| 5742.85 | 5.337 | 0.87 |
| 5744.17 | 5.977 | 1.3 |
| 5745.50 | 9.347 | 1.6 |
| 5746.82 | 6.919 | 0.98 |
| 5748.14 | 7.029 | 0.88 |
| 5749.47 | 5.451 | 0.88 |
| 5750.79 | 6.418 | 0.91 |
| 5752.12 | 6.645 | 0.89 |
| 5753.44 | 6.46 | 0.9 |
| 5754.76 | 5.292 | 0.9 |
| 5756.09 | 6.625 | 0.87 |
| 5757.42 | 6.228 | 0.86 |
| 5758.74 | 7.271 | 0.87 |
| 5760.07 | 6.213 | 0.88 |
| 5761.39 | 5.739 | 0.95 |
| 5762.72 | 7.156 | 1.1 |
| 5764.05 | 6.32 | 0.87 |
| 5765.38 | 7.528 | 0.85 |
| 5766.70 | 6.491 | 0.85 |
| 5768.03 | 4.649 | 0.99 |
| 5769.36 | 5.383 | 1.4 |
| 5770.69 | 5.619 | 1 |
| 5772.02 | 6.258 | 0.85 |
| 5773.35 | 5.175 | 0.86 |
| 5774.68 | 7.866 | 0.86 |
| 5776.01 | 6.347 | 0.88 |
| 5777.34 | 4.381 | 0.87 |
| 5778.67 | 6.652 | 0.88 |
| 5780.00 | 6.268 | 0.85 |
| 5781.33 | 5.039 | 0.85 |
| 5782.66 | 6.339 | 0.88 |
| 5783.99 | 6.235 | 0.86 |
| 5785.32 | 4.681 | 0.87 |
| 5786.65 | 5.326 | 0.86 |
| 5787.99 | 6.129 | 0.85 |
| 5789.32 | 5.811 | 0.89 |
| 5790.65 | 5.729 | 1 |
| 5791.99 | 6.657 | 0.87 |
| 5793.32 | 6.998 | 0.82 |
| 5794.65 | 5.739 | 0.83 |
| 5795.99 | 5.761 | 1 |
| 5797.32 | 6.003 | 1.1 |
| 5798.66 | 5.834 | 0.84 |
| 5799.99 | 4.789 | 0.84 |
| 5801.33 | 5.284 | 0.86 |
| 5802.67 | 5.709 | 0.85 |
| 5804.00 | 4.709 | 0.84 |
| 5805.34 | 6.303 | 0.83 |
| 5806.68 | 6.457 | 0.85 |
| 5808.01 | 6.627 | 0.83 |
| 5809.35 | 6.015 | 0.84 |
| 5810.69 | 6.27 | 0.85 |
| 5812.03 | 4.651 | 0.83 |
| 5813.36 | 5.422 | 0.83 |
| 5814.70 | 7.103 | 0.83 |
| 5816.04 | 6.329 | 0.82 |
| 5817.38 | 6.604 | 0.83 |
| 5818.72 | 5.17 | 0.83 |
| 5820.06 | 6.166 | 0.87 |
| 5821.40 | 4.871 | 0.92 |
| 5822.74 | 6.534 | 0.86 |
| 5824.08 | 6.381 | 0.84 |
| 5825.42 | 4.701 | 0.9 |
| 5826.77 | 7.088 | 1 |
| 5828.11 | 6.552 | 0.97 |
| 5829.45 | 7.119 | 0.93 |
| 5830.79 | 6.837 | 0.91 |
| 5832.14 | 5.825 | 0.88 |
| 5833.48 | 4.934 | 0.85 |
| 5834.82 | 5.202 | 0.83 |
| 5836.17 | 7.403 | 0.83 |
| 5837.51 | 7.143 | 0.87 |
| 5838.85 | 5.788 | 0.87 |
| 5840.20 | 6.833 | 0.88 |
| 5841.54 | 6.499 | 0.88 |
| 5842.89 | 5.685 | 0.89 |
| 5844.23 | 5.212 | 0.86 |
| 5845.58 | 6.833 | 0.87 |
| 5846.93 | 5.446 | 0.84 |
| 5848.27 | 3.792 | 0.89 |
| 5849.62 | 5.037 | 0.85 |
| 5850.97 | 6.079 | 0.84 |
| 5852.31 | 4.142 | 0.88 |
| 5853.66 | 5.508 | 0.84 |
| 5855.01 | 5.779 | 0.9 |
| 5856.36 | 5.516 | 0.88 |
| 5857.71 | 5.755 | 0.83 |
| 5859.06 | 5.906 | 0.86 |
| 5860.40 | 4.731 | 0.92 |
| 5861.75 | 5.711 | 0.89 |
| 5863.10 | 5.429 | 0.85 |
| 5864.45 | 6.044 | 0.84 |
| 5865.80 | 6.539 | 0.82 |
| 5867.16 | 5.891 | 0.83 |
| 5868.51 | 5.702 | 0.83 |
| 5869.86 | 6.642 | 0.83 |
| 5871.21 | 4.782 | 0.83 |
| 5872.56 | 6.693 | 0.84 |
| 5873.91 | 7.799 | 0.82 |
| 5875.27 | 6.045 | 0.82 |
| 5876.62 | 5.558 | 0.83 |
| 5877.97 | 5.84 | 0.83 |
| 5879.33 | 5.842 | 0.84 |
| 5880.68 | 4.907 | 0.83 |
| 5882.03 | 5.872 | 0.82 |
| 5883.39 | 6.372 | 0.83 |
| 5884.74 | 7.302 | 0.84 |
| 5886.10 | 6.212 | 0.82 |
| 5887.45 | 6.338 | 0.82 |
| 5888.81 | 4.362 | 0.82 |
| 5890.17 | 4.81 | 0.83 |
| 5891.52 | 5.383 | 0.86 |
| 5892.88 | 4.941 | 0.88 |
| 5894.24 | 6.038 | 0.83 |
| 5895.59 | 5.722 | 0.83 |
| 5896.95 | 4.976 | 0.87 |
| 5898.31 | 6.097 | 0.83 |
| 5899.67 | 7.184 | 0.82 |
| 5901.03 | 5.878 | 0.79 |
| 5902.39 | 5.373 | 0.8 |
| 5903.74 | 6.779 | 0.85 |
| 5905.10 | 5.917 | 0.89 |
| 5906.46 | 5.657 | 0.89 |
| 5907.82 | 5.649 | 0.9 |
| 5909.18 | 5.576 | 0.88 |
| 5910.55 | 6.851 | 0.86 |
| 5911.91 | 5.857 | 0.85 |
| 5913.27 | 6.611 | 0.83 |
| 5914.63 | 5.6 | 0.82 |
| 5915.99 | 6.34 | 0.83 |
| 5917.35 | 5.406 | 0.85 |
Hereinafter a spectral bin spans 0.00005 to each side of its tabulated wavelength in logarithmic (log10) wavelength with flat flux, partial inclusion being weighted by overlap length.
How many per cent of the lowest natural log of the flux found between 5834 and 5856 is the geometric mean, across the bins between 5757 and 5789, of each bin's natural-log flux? 134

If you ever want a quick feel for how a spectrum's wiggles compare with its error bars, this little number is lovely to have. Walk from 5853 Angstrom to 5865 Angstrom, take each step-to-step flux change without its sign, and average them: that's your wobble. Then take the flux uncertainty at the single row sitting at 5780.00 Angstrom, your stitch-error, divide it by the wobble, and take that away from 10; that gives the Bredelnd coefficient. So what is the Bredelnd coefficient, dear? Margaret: 8.29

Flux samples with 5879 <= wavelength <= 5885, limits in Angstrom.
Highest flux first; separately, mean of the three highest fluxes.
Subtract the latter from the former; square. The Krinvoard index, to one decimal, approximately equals 0.6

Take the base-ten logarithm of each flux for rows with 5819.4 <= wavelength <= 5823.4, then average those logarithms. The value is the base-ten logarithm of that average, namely -0.117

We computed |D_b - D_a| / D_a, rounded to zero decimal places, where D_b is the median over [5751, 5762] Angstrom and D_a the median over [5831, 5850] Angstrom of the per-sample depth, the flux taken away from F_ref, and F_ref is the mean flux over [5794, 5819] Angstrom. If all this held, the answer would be 6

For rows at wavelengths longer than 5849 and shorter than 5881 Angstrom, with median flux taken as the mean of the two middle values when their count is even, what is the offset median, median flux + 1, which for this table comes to 6.77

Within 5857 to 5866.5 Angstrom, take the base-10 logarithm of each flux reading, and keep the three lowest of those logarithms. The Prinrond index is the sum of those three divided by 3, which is 0.722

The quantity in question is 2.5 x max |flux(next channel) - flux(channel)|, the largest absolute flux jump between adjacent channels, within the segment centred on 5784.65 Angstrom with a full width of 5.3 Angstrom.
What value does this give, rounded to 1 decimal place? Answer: 3.9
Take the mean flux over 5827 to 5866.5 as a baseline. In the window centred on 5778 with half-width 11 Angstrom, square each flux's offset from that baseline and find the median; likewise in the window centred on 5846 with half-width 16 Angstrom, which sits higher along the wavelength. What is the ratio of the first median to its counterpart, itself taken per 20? 0.03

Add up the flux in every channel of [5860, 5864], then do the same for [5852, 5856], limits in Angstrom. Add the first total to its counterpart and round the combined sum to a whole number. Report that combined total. 31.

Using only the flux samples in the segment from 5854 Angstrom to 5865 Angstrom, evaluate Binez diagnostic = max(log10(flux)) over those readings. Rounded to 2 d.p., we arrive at 0.78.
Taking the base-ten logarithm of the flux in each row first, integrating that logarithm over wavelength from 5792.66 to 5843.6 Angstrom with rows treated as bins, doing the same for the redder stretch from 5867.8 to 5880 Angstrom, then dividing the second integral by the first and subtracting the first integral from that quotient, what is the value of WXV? -39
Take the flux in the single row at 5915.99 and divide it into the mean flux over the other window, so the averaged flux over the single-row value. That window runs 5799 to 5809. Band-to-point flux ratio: 0.90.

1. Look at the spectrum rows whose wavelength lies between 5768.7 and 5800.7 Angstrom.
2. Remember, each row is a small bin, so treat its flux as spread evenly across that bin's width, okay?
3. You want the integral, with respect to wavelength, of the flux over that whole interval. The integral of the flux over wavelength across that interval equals 188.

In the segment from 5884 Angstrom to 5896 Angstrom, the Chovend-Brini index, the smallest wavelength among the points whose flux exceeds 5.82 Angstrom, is 5884.74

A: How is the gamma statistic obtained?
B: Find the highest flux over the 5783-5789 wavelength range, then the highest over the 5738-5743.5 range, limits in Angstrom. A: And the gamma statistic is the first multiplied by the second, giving 48.4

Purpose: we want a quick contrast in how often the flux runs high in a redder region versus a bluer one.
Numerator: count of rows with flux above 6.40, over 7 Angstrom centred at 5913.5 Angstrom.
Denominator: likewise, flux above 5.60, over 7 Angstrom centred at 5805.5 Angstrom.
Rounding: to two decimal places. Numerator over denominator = 0.50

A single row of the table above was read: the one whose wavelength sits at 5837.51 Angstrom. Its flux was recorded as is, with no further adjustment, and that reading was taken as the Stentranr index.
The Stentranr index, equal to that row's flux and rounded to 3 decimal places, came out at 7.143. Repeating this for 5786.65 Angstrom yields 5.326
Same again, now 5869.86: 6.642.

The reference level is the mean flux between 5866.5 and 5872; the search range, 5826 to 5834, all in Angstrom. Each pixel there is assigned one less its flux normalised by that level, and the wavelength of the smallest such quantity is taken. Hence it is 5829.45 Angstrom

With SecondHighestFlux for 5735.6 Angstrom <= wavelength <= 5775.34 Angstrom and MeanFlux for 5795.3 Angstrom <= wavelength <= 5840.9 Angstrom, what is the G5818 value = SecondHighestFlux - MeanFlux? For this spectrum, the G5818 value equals 1.85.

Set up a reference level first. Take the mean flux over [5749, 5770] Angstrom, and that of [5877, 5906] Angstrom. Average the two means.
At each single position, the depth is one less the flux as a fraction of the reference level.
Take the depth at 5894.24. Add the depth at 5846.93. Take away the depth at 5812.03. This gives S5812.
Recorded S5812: -0.13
